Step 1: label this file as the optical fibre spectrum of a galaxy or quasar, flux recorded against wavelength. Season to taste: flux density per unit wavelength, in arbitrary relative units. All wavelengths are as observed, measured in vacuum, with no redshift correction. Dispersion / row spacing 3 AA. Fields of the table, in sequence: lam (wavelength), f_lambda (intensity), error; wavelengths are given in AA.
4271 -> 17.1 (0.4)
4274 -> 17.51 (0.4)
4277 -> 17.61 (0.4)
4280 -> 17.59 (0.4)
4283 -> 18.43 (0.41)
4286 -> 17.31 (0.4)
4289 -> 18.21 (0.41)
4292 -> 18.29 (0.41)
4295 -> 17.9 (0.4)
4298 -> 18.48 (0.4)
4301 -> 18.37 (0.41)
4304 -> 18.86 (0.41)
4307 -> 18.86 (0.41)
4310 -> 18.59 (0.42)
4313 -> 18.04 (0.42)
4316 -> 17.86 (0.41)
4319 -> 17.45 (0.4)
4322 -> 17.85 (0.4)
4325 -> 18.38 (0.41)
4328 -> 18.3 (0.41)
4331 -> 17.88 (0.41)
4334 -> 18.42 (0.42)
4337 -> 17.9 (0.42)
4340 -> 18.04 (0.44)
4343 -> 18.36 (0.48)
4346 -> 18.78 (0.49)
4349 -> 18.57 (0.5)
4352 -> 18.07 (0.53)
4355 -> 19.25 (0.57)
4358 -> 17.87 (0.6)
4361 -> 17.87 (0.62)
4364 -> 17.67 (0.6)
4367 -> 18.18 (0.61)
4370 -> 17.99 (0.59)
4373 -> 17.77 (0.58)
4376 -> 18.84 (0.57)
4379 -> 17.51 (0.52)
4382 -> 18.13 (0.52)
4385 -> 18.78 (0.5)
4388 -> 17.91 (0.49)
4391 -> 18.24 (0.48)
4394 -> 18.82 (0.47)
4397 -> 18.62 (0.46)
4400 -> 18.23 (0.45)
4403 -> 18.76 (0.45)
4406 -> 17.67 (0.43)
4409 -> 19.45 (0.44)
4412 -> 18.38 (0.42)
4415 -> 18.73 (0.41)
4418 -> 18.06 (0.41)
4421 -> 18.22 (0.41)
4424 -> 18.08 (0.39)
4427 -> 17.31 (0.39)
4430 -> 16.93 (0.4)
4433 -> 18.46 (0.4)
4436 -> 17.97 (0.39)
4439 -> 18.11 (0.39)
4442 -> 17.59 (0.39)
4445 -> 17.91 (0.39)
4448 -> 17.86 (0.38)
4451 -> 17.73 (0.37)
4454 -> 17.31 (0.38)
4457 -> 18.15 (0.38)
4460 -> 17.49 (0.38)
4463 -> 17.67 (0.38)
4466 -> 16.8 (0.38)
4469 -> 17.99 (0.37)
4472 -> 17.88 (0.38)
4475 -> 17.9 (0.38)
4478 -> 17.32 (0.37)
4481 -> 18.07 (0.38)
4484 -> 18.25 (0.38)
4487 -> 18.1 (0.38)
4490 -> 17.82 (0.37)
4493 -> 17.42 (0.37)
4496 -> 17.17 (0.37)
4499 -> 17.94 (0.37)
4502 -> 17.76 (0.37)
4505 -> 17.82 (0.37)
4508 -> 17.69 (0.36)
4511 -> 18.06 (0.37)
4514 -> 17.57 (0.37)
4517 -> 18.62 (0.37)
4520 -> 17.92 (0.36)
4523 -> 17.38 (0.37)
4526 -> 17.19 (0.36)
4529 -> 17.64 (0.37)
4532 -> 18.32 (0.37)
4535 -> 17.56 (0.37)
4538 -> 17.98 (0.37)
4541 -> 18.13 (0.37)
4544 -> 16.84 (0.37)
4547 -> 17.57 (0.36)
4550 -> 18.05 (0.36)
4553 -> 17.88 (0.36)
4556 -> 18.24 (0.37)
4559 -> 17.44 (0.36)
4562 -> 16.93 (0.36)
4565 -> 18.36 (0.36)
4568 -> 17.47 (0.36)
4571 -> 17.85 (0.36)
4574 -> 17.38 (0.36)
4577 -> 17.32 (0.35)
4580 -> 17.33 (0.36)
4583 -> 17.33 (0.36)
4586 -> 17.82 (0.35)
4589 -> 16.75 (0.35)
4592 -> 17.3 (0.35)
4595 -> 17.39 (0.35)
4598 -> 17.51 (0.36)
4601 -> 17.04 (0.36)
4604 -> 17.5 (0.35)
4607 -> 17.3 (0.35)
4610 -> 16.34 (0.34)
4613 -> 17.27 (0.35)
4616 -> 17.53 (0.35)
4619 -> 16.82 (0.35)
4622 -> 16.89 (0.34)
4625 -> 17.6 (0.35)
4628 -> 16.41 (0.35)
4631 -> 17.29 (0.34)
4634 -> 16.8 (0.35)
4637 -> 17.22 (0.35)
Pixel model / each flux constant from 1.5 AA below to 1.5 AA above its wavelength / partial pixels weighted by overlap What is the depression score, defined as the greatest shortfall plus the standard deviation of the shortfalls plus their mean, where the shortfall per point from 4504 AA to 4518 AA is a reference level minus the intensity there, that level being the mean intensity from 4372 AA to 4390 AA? 1.2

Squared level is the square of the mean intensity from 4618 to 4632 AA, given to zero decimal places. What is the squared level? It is 289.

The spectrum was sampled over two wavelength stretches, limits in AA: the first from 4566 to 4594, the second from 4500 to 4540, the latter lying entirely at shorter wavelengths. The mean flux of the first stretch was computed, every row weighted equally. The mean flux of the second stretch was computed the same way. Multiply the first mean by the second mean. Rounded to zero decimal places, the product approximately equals 310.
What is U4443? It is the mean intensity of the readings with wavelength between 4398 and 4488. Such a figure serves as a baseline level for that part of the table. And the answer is 17.9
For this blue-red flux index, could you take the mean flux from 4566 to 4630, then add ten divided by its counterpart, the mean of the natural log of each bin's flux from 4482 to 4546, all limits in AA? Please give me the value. 20.7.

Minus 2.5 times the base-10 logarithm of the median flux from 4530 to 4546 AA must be -3.14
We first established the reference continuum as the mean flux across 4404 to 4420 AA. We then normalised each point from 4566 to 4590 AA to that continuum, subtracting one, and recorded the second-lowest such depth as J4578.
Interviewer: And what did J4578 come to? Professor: -0.062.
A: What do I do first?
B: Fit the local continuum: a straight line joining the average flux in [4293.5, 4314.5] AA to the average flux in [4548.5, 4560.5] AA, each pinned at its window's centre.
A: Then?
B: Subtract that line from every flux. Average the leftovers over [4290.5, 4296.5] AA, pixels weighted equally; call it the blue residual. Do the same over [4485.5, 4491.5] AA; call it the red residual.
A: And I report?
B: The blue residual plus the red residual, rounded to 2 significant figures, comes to -0.46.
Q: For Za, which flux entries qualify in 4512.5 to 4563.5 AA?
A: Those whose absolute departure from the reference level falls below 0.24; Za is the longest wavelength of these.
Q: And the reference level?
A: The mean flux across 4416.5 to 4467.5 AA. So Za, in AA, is 4553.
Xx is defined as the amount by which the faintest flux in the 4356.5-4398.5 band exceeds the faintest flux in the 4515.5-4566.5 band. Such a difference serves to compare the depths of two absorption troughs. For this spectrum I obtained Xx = 0.67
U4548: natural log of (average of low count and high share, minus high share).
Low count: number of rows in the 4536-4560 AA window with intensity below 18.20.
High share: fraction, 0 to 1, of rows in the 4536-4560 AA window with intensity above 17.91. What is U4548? 1.2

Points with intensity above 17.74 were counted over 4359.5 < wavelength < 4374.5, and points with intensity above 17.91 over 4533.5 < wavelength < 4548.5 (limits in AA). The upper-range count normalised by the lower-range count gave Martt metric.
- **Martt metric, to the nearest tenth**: 0.5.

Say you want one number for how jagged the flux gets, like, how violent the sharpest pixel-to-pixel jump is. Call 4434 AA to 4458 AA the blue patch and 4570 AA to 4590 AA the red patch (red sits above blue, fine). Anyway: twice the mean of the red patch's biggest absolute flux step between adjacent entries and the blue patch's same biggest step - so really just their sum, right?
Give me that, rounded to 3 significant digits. 1.91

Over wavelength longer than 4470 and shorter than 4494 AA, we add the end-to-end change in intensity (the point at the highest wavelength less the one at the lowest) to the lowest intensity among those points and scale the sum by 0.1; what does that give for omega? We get 1.69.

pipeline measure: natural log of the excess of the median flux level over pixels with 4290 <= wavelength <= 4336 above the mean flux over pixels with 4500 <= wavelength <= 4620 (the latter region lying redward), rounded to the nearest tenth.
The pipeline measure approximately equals -0.3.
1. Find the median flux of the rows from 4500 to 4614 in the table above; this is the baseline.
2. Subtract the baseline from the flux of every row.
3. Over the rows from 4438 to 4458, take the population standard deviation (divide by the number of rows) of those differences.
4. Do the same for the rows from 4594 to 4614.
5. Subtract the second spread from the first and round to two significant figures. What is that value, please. -0.11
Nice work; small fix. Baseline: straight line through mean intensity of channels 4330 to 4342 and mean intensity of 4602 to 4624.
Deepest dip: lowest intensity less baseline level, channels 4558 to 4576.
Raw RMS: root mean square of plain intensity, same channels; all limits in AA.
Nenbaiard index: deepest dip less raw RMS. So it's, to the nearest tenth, -17.9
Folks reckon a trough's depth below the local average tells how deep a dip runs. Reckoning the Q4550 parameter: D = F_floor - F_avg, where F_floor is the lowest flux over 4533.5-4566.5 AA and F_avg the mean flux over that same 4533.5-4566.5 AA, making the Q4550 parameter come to -0.89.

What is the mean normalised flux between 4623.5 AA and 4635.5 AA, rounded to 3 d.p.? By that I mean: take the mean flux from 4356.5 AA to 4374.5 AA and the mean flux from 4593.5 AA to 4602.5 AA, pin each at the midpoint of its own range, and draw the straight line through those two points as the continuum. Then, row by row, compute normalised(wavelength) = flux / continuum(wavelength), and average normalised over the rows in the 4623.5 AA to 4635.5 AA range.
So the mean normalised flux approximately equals 0.988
